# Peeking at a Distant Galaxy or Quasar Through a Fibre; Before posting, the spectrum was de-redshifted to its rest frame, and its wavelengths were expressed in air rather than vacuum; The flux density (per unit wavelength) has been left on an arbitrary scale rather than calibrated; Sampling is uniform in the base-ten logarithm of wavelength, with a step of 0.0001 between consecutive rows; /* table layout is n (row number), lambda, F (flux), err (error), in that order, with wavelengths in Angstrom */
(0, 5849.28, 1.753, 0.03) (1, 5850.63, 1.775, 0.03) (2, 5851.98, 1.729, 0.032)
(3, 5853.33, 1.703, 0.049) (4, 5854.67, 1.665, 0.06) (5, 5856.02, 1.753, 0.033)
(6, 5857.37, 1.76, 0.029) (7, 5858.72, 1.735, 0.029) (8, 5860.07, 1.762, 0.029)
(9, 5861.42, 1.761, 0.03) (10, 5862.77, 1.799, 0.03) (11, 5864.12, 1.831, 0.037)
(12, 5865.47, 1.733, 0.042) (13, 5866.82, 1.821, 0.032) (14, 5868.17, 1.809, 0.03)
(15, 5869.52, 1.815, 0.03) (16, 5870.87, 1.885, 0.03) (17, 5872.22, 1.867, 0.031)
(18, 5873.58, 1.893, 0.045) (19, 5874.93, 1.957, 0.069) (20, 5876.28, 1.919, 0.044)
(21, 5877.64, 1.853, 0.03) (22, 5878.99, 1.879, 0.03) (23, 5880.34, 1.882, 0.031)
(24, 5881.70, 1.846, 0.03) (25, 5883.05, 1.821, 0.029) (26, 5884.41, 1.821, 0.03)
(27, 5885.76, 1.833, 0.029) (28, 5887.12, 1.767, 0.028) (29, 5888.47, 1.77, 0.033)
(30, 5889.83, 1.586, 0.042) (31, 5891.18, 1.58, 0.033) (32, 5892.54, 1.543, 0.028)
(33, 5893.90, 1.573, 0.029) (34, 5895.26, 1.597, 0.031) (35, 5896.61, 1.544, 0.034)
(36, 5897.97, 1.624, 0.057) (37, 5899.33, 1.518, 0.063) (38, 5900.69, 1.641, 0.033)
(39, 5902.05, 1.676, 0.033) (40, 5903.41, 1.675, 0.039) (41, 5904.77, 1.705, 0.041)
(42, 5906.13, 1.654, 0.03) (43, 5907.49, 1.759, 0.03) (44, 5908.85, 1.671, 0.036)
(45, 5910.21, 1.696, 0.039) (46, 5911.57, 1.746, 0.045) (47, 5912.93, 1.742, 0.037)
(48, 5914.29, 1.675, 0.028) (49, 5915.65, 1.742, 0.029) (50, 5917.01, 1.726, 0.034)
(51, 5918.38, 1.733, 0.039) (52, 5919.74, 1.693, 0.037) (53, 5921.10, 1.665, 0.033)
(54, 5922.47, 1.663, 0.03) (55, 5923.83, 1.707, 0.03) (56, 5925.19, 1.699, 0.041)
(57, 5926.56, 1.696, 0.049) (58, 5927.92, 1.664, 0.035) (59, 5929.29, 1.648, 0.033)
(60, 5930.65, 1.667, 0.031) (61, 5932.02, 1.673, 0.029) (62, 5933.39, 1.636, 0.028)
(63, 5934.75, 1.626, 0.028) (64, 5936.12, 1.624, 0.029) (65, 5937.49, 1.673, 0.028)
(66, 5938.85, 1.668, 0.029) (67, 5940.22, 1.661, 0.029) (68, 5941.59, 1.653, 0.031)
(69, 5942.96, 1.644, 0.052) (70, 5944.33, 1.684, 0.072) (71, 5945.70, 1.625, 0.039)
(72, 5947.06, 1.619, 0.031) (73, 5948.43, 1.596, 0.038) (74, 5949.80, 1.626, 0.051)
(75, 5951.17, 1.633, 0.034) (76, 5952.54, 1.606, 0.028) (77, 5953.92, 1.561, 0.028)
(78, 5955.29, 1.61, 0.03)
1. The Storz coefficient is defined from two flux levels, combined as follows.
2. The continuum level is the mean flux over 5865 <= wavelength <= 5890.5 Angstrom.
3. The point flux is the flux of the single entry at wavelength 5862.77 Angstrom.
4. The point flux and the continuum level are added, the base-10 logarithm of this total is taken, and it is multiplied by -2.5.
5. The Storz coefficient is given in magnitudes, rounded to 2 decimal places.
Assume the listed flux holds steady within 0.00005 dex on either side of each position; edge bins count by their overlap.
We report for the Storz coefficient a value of -1.40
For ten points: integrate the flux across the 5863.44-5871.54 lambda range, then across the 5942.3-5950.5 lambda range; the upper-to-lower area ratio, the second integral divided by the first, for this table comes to 0.91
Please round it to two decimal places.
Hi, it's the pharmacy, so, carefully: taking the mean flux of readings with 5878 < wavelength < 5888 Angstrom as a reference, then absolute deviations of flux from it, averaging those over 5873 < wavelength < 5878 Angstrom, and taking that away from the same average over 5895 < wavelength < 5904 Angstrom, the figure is 0.15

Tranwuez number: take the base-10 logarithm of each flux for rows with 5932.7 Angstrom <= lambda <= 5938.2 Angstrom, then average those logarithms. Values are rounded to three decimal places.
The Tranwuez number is 0.215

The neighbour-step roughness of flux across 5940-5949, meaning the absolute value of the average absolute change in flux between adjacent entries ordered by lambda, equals 0.024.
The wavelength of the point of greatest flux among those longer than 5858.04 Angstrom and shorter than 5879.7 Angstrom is 5874.93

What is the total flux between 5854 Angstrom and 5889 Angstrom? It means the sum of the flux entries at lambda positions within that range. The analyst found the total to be 47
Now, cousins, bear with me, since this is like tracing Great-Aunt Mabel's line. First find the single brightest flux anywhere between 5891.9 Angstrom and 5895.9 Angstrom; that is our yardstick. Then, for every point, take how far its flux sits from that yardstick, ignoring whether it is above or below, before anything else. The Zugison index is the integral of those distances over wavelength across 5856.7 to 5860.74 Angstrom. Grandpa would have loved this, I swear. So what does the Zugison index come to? 0.63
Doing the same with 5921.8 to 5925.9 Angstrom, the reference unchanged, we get 0.38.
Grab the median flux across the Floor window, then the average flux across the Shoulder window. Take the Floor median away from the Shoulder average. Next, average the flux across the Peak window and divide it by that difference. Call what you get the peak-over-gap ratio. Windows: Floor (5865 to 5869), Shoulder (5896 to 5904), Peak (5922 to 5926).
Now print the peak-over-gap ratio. -9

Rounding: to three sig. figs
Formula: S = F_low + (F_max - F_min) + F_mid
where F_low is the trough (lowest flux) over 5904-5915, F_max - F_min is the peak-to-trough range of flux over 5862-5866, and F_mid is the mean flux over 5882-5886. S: 3.58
